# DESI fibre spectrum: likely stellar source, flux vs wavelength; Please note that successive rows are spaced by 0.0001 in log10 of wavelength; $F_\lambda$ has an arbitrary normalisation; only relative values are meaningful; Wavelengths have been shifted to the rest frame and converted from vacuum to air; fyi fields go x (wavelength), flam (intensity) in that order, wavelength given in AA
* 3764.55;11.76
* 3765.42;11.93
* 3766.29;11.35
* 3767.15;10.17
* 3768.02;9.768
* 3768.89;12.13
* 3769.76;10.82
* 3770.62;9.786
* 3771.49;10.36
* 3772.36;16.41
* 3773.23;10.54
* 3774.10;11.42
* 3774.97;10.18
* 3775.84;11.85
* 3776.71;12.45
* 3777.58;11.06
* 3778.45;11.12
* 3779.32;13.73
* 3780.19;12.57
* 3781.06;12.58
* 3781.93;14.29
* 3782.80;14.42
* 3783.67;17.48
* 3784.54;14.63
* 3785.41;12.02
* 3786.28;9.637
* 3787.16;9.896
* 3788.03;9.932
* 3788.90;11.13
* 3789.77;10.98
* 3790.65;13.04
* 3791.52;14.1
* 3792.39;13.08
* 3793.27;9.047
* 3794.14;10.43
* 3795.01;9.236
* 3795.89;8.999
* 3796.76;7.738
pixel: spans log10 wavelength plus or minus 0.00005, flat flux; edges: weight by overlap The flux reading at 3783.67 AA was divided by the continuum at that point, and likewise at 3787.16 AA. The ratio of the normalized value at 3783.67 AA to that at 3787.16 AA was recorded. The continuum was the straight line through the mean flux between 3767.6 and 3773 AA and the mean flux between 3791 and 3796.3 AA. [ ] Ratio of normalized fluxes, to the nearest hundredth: 1.75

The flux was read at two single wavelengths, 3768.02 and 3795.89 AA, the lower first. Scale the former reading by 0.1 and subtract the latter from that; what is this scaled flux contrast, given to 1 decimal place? -8.0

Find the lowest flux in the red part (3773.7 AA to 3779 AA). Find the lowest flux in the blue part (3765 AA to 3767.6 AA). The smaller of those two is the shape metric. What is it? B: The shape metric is 10.2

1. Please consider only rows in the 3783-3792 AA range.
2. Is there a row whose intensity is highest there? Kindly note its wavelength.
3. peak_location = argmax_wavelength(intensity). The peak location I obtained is 3783.67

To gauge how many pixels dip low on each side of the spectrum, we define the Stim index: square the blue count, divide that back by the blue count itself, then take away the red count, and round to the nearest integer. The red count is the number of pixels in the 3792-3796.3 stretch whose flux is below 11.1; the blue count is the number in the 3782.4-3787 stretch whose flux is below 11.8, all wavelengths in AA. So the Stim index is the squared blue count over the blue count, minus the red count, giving -3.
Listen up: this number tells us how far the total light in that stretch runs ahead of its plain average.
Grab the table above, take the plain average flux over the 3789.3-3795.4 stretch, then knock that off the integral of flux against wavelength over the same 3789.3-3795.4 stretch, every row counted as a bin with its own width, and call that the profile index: 58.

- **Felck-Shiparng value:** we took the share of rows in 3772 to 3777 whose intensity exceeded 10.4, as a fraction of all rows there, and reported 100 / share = 120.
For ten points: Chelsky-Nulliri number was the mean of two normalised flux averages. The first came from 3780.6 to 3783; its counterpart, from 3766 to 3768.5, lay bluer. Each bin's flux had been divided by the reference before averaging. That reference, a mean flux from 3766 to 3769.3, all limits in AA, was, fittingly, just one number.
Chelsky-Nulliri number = 1.11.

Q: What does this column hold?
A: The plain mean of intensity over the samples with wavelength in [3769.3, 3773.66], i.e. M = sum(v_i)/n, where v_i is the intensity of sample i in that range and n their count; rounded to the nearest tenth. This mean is 11.6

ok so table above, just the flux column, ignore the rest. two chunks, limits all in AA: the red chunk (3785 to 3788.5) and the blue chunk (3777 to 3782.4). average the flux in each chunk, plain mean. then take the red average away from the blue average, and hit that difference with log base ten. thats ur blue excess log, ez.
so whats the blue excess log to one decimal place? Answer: 0.3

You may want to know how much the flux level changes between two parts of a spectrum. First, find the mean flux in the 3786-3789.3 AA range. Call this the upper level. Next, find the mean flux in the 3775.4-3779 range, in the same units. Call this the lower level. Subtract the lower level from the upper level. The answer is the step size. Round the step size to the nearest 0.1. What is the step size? -1.5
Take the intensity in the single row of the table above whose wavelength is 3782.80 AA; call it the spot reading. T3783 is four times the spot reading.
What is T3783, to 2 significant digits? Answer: 58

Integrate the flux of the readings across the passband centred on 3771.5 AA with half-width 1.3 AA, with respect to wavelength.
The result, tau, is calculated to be 31.7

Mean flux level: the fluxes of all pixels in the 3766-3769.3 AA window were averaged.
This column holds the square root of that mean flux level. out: 3.29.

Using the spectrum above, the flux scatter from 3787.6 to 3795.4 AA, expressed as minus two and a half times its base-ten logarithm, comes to -0.6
